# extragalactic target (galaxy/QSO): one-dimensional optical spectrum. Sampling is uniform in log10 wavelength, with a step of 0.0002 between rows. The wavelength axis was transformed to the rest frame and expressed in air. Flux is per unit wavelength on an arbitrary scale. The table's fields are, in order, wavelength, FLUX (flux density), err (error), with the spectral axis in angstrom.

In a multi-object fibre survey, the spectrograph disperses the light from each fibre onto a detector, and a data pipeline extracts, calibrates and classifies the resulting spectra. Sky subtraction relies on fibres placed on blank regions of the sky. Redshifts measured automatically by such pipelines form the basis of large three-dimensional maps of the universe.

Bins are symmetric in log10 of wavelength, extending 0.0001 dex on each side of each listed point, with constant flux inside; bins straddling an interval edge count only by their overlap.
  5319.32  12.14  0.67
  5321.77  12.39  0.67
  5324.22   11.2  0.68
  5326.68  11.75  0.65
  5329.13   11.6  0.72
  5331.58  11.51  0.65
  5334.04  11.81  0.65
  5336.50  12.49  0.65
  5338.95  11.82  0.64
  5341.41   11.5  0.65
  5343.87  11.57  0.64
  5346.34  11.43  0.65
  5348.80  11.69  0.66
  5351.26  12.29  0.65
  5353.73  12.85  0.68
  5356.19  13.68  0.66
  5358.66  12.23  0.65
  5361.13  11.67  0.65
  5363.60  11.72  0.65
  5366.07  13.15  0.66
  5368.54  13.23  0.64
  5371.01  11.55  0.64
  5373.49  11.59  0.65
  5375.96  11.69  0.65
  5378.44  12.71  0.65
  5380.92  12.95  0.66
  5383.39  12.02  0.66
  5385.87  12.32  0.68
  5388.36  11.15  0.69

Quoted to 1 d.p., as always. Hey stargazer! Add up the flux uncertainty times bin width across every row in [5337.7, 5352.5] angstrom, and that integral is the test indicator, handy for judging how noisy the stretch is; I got 9.6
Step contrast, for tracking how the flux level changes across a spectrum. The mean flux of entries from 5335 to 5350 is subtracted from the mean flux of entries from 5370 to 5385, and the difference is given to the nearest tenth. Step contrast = 0.3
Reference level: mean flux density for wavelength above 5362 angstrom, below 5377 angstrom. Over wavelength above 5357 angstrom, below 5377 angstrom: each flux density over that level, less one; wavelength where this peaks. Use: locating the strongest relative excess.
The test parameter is 5368.54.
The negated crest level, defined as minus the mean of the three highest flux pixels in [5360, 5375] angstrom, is -12.70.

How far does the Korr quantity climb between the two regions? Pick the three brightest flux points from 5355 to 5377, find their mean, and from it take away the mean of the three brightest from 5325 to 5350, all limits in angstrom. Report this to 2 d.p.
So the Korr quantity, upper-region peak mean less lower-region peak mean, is 1.31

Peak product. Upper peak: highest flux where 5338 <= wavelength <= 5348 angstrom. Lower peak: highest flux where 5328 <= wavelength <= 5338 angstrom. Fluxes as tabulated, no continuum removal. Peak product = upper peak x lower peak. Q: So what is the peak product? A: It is 148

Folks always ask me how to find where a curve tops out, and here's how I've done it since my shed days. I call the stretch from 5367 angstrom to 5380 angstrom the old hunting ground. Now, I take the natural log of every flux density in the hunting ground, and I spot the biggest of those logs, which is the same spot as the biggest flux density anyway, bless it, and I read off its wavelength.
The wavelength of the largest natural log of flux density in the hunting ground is 5368.54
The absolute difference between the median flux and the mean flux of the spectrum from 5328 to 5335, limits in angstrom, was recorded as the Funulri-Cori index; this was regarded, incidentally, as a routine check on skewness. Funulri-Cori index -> 0.04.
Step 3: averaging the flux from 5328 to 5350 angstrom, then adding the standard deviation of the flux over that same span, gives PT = 12.0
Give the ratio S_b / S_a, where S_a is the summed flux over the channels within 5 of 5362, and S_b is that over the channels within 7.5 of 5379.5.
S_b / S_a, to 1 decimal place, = 1.5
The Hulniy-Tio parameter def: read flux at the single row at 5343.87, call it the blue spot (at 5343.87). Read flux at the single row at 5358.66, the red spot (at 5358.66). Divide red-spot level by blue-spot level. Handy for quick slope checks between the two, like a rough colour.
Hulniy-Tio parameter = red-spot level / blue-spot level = 1.057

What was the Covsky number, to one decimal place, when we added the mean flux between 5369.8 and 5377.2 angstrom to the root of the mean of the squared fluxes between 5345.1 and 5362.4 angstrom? 23.9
